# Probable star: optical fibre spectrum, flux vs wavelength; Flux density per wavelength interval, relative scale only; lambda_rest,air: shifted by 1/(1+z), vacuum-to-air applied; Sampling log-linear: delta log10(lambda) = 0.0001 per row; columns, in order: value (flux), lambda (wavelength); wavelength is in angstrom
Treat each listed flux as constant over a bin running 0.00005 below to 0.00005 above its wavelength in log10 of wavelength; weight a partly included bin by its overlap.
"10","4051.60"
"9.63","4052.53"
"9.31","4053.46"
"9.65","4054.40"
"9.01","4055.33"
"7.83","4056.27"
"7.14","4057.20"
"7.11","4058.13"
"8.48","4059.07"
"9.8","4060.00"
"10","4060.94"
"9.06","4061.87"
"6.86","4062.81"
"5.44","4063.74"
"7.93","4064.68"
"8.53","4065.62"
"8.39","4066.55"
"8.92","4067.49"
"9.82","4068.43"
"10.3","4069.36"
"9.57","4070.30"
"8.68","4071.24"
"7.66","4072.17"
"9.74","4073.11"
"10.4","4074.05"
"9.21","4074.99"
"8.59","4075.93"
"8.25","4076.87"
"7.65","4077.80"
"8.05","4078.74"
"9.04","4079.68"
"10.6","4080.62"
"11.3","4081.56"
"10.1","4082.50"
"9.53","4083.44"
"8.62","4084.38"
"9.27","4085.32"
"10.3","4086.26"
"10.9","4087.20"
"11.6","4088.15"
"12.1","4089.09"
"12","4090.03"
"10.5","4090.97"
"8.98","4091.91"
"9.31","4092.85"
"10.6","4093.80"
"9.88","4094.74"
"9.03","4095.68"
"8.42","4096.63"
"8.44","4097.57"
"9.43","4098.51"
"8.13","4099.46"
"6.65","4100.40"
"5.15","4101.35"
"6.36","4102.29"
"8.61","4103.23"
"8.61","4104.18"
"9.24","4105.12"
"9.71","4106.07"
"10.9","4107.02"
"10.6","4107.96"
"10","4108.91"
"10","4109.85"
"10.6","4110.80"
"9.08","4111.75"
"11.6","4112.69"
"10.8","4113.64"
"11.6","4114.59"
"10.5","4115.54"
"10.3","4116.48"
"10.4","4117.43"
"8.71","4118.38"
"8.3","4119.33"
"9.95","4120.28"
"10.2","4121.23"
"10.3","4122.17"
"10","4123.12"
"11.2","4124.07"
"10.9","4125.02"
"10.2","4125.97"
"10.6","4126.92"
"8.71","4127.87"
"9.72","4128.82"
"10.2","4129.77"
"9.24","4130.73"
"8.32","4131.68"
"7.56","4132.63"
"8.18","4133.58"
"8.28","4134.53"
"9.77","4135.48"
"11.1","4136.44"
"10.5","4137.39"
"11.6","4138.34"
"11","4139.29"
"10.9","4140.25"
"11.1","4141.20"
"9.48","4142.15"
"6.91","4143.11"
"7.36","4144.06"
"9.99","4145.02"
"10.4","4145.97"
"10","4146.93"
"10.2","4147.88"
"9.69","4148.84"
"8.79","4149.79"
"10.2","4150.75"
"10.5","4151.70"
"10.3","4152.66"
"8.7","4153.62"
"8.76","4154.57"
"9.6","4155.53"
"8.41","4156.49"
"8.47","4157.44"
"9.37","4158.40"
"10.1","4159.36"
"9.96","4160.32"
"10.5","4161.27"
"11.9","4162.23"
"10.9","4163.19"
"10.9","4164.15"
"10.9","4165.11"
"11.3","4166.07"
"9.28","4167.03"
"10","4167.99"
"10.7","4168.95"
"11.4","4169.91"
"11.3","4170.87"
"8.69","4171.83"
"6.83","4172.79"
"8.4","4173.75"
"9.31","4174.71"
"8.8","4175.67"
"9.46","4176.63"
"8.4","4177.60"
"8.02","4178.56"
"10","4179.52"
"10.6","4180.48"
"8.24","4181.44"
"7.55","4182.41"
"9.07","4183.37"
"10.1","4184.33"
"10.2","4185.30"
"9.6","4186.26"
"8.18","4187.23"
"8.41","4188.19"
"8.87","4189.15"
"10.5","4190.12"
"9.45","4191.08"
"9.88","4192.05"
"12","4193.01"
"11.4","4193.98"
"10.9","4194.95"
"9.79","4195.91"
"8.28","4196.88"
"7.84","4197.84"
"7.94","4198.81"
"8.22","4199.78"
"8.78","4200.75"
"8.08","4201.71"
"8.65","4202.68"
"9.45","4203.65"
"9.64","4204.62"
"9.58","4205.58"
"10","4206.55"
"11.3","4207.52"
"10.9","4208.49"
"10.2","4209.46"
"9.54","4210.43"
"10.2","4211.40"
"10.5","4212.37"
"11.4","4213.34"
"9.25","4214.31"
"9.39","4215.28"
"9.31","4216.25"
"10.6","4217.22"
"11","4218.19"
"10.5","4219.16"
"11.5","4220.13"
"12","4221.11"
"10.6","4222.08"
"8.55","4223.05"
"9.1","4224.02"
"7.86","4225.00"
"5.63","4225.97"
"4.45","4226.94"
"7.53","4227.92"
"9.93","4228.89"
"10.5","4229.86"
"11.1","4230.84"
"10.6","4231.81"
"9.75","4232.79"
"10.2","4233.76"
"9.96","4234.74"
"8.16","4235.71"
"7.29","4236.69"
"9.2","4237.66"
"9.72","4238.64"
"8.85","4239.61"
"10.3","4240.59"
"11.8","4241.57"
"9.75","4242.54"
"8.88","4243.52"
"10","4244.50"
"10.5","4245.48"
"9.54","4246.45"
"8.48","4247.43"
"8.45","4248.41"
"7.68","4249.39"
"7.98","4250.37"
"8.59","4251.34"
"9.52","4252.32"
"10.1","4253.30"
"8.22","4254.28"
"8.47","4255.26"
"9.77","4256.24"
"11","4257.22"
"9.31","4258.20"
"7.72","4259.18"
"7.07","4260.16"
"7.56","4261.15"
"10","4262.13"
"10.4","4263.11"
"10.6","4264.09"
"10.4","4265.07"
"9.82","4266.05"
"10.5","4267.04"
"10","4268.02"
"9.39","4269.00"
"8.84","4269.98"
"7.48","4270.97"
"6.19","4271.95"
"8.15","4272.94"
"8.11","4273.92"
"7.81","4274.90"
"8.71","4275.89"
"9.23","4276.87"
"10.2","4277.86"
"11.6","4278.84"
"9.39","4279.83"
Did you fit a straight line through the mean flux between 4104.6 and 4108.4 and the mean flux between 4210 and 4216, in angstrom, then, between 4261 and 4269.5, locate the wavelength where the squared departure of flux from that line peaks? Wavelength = 4261.15 angstrom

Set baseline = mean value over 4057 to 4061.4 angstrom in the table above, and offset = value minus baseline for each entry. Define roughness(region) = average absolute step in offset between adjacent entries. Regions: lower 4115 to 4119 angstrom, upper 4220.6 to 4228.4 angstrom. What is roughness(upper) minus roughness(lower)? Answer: 1.0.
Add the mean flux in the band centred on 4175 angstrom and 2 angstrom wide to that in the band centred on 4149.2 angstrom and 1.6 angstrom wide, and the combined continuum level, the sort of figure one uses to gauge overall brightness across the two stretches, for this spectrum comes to 18.3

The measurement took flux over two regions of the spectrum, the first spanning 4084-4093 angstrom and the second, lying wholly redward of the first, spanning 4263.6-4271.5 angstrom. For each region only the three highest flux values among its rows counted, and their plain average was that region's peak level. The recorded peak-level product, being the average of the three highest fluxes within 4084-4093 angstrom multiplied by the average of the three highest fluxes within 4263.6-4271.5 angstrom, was 125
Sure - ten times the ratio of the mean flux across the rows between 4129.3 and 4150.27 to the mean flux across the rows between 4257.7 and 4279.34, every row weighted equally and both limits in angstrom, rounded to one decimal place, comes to 10.6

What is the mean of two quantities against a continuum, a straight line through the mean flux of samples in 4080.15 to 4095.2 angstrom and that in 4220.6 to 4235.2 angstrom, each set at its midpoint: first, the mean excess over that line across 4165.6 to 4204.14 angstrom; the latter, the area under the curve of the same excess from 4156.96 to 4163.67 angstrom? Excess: 1.3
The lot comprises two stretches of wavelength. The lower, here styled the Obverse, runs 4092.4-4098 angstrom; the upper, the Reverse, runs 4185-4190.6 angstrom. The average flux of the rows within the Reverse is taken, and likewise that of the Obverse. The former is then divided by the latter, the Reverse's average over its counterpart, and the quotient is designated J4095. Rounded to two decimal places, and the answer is 1.00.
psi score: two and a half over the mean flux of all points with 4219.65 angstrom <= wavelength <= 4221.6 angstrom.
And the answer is 0.213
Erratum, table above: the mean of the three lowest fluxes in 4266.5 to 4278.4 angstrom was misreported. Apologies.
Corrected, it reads 7.2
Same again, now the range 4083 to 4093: 9.0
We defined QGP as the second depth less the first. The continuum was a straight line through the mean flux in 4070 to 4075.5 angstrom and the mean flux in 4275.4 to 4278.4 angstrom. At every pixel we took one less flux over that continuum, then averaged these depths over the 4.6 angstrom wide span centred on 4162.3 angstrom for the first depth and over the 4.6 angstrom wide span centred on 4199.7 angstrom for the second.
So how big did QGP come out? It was 0.29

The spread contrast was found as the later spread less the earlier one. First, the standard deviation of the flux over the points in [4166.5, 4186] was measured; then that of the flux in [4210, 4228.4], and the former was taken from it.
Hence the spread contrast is 0.7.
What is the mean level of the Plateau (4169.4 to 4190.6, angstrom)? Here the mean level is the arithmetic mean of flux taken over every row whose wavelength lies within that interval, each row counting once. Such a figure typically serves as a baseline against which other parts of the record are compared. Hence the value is 9.2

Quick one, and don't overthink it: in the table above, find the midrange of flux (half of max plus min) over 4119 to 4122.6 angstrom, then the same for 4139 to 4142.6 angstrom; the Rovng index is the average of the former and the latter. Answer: 9.8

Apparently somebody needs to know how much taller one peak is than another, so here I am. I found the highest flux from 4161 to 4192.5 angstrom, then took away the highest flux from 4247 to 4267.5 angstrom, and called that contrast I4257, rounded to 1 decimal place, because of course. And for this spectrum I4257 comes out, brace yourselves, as 0.9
